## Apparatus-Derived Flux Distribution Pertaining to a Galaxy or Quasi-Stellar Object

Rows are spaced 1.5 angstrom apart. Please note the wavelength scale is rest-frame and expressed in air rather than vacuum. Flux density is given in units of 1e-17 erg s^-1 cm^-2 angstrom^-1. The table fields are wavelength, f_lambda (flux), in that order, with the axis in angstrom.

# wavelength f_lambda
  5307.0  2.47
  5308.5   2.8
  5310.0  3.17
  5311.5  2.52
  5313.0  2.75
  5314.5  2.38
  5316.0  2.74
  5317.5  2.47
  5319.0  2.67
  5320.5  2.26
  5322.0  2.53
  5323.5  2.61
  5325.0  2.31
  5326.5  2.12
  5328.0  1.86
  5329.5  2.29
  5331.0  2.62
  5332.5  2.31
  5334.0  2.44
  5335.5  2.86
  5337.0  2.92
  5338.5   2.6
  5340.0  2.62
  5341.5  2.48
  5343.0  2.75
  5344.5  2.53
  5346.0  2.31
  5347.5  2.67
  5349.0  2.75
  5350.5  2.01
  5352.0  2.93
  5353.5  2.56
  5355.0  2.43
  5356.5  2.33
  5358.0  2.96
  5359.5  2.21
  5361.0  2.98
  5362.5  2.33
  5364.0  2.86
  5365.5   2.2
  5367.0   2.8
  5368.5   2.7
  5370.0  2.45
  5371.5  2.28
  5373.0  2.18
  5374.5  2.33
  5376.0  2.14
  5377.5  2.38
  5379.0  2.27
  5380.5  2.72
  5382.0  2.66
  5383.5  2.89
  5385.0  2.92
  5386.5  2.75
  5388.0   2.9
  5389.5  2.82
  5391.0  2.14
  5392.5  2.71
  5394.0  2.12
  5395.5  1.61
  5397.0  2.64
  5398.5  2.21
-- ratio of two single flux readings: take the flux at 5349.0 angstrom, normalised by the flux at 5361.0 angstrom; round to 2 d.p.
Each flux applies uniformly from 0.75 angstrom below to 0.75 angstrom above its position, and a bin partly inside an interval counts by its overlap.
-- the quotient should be 0.92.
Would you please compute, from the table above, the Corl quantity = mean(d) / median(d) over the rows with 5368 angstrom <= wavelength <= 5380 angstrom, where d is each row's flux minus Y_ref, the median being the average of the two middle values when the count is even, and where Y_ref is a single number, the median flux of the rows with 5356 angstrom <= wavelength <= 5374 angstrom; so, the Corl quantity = 0.57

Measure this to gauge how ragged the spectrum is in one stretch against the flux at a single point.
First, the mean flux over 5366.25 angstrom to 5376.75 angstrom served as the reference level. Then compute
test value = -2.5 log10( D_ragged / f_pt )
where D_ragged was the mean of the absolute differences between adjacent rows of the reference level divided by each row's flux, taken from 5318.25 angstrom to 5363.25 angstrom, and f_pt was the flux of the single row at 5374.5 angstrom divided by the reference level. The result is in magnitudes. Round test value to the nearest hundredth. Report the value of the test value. 2.14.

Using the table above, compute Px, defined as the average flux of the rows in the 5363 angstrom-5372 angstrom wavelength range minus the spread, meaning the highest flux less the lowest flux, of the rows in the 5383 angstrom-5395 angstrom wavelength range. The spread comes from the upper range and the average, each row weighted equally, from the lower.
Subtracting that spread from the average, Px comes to 1.75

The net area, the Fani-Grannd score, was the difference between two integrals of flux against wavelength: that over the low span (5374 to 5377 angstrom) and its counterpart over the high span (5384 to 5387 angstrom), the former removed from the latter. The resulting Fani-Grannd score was 1.8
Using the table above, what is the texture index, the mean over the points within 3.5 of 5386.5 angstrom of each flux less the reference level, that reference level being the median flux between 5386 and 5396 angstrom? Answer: 0.15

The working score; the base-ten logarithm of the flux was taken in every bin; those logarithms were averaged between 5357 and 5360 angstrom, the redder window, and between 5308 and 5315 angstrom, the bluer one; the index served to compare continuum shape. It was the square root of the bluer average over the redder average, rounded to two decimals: 1.03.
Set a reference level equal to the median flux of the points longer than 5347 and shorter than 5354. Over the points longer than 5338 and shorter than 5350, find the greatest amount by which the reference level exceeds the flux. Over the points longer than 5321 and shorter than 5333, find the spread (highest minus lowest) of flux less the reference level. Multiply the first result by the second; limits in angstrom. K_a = 0.27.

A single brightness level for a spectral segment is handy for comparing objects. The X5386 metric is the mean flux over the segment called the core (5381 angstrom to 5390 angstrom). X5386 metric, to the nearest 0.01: 2.82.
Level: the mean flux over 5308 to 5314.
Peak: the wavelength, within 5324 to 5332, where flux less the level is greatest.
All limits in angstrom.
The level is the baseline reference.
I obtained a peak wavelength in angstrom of 5331.0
